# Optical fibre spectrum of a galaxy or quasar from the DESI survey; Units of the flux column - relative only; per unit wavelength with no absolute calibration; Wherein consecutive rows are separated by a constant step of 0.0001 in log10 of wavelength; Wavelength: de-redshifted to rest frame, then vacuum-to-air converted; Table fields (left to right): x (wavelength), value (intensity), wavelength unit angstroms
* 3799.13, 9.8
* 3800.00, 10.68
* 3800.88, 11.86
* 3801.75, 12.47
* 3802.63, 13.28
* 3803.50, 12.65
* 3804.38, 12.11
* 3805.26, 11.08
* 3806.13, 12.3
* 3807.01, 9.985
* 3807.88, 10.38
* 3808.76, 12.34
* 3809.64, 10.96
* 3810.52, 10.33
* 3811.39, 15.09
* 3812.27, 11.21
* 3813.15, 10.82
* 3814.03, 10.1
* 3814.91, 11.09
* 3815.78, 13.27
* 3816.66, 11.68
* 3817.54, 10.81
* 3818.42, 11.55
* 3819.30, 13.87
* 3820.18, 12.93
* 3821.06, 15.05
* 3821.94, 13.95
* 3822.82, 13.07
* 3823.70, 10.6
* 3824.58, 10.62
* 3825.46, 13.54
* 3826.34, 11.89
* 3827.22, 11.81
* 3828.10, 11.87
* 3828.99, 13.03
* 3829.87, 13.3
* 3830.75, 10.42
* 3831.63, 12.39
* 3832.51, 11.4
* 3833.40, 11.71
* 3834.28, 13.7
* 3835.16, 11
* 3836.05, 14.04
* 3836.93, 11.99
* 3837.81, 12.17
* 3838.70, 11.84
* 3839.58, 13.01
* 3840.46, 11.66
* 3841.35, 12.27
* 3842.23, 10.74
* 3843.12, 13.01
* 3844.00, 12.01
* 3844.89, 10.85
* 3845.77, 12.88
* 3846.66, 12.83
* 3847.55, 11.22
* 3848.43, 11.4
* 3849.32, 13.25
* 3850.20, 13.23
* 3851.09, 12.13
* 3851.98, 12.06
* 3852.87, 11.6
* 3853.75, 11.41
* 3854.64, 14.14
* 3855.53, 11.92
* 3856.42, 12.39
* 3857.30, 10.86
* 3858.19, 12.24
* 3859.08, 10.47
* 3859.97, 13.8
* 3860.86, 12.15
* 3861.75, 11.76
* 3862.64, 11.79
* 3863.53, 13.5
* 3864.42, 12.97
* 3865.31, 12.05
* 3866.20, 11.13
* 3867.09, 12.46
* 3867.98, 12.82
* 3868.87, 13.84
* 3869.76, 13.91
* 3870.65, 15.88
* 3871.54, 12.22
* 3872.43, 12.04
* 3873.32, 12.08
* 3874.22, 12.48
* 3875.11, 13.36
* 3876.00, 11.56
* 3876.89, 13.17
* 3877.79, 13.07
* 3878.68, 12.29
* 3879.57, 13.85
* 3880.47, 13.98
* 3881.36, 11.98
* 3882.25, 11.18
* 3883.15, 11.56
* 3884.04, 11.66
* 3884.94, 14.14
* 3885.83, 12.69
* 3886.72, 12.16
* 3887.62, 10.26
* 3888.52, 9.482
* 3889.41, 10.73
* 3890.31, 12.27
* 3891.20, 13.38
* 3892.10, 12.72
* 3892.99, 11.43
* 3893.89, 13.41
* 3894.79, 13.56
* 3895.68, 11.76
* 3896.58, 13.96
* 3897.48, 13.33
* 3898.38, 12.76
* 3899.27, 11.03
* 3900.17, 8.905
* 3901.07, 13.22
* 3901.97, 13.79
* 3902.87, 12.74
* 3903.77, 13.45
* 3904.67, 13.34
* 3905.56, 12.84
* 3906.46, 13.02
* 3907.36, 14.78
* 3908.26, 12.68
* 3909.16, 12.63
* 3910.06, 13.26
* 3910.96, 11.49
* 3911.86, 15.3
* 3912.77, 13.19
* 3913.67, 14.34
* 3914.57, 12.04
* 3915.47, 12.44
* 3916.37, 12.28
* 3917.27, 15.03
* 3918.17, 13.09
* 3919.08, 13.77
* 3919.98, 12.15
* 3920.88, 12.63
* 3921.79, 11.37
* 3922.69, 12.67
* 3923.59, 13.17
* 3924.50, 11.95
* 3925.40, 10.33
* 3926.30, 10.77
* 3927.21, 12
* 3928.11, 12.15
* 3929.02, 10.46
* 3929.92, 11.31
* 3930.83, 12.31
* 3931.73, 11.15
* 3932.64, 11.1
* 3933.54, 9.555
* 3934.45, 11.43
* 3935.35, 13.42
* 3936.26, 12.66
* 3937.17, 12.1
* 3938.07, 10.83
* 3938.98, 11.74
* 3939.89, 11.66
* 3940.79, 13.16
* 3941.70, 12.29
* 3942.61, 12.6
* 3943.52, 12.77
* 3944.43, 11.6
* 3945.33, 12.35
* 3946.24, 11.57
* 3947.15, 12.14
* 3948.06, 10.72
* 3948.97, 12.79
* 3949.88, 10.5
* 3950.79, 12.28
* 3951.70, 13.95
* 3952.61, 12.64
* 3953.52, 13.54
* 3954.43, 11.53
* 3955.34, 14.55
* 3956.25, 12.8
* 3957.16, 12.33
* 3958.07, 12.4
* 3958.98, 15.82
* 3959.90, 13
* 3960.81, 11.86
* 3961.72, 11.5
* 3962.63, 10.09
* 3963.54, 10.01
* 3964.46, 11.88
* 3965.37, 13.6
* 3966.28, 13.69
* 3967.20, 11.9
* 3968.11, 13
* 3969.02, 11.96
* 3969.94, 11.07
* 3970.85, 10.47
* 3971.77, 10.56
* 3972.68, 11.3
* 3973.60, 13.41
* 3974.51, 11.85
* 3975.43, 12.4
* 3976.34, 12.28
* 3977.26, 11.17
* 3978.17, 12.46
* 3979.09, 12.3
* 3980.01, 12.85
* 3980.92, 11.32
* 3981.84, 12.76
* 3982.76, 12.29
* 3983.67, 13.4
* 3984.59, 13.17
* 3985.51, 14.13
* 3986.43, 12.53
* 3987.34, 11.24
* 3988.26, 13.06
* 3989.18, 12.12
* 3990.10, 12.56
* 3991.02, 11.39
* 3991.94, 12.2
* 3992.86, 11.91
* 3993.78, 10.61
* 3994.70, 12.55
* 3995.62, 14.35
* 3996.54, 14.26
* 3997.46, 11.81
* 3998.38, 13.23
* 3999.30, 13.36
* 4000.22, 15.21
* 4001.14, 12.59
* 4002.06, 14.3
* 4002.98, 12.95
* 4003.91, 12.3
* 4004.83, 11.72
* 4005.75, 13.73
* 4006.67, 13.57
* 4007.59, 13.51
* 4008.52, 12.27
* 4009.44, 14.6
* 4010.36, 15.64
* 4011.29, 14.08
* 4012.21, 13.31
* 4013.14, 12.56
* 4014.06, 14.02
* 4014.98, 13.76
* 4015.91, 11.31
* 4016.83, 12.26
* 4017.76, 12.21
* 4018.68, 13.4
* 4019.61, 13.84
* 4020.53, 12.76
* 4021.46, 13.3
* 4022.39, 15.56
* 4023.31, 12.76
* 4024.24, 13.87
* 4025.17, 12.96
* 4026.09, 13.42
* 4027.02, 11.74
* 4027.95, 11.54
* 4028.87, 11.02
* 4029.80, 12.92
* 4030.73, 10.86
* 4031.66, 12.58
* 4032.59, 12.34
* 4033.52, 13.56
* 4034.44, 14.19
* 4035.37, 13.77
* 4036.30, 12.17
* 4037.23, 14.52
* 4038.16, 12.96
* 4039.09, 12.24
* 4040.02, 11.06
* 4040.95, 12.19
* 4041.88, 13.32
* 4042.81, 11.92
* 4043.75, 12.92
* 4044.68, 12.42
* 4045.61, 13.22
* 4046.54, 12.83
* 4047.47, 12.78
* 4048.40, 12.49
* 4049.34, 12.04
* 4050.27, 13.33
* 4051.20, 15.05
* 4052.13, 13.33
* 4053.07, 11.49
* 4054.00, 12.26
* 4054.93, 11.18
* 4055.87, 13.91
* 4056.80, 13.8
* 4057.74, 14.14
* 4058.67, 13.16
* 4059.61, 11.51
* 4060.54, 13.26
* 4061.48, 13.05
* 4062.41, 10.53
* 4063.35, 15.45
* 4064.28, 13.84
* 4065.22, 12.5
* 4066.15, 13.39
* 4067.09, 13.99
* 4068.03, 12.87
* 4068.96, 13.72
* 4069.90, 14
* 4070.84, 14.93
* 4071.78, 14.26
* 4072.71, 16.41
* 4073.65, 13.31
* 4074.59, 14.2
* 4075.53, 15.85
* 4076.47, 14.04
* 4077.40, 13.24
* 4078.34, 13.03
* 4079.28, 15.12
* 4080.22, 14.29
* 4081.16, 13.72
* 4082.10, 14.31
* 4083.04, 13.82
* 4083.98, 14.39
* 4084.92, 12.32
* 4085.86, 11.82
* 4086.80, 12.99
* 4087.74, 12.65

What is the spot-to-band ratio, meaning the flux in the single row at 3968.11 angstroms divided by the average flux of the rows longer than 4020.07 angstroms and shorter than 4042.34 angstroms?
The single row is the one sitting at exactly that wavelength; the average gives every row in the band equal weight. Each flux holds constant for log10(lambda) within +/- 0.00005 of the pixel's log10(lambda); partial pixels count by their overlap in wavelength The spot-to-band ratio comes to 1.01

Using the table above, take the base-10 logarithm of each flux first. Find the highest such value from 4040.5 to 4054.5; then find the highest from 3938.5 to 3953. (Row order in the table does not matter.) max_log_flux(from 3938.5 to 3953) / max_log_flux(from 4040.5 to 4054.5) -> 0.97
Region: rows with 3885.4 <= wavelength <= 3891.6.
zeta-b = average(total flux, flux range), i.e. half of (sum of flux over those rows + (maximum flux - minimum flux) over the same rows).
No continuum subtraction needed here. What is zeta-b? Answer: 42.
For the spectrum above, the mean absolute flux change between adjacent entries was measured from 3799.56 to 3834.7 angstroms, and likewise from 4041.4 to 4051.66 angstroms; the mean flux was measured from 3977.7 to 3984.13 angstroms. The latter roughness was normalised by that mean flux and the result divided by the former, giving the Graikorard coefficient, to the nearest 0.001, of 0.047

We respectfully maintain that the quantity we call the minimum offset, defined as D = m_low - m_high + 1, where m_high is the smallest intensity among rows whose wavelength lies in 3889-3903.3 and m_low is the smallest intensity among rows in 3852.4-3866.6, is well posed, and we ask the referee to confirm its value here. 2.6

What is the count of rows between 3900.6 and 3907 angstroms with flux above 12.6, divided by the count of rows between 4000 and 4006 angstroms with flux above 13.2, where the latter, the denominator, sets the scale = 2.3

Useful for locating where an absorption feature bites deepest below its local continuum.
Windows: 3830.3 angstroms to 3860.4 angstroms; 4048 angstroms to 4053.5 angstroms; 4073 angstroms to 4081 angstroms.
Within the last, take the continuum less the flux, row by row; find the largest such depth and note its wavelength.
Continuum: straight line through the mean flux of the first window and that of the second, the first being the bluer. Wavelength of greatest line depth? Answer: 4078.34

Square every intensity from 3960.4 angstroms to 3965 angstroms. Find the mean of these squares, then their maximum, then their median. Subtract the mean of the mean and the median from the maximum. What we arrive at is 13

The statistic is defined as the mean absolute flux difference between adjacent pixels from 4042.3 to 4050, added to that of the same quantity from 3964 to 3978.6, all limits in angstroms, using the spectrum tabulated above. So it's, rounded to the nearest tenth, 1.5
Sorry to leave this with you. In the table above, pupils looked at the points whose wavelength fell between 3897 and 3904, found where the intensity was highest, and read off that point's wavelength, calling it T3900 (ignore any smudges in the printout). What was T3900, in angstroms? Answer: 3901.97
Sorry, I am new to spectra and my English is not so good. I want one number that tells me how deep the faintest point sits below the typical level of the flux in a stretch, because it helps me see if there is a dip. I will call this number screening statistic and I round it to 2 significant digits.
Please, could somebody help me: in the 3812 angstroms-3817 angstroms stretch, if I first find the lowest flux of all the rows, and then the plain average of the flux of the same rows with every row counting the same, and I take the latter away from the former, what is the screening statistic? -1.3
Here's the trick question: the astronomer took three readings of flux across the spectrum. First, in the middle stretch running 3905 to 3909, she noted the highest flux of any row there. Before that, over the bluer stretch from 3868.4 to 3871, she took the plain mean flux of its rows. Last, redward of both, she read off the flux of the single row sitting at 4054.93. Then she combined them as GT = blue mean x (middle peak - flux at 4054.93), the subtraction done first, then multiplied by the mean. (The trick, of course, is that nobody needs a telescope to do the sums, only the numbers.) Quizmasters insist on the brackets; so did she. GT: 52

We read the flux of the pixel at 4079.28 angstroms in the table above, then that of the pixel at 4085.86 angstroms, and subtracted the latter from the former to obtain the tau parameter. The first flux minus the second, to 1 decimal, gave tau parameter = 3.3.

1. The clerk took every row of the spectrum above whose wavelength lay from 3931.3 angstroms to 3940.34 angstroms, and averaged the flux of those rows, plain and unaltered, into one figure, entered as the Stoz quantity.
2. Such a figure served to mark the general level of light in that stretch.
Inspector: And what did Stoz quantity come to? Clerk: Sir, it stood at 11.6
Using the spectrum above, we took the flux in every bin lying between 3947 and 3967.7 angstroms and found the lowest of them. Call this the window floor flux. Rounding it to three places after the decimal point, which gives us 10.010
